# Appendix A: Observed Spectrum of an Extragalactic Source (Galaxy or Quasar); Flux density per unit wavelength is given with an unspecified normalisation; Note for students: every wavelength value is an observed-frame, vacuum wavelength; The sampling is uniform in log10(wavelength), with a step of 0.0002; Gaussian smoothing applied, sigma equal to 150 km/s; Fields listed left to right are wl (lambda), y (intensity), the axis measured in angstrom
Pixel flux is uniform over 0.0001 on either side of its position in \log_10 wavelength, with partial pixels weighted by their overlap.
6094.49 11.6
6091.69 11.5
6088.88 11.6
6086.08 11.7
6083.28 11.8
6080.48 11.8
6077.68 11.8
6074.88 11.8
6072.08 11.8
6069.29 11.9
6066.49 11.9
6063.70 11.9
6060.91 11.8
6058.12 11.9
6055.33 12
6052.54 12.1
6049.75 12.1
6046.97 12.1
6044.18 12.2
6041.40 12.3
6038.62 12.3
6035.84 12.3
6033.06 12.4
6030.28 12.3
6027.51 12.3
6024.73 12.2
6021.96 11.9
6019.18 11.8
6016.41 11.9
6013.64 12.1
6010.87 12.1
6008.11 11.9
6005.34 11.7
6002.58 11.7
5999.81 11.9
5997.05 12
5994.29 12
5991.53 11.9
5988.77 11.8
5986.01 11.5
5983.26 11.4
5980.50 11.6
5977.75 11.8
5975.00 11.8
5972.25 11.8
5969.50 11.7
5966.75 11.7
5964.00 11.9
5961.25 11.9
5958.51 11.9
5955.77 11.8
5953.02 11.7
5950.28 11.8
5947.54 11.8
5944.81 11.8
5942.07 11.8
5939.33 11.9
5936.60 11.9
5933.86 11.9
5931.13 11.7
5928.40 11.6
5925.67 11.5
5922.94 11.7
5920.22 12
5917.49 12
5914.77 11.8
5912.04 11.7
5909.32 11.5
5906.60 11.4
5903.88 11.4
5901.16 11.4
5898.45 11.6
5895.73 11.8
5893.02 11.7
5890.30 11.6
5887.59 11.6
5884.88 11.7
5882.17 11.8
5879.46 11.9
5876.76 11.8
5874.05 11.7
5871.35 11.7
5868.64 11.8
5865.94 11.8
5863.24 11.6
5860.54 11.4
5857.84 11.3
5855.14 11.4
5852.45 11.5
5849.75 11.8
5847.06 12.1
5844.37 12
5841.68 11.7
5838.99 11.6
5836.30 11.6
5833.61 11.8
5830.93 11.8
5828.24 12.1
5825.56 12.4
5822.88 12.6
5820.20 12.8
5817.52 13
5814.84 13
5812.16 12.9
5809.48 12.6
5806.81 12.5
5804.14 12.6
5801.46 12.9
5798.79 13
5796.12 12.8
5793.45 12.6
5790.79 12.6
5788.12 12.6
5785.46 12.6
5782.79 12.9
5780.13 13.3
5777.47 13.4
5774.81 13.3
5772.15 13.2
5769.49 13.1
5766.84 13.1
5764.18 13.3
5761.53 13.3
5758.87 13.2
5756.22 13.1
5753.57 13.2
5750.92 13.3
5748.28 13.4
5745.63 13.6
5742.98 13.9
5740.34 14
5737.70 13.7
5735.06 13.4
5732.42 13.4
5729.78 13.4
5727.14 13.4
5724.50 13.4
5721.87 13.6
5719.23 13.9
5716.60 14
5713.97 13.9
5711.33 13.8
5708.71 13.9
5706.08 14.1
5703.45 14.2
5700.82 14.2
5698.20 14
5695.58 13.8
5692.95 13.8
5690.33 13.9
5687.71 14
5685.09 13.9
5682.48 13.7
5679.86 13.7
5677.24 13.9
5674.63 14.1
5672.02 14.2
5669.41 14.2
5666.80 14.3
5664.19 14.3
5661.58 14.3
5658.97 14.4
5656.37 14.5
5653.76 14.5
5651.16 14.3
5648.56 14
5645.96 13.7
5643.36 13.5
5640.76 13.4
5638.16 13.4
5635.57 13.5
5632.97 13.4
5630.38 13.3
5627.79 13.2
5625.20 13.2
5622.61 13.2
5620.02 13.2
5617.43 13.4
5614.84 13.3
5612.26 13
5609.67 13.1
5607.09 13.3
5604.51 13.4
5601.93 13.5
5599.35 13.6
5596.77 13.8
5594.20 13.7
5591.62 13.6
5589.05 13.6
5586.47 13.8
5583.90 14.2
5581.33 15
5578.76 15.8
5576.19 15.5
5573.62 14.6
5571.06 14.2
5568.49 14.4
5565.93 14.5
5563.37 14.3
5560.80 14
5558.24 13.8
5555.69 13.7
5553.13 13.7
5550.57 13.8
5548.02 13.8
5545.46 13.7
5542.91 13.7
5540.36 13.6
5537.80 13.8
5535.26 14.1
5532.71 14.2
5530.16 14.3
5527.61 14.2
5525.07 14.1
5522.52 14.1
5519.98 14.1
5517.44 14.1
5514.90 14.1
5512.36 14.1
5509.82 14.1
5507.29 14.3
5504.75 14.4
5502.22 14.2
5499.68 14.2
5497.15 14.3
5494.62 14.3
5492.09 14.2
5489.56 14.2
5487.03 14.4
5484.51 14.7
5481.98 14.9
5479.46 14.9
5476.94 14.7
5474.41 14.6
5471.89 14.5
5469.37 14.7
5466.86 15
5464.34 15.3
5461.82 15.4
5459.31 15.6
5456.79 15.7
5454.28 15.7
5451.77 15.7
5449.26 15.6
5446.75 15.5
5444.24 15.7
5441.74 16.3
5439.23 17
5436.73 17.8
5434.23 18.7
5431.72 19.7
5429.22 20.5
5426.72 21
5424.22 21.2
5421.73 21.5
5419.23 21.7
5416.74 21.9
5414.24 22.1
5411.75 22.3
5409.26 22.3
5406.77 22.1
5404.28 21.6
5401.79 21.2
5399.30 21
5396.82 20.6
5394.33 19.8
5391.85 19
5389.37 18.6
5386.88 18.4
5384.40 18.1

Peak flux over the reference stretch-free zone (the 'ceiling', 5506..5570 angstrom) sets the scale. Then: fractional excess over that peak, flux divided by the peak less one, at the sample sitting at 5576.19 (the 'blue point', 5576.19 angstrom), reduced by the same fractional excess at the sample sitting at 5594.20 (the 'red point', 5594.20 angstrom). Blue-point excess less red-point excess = 0.12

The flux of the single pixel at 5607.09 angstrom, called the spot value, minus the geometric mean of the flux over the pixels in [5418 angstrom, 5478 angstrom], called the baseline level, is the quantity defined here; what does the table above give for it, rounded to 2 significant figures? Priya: -3.6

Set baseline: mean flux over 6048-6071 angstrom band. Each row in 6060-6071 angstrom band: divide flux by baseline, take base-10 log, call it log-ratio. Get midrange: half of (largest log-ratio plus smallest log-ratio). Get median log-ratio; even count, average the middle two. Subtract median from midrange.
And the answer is -0.0018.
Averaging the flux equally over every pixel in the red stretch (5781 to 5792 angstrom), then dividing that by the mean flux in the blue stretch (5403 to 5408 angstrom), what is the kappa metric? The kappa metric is 0.58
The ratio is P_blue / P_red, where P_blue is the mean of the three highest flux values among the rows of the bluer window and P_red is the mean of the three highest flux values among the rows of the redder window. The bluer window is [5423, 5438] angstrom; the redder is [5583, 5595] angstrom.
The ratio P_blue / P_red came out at 1.50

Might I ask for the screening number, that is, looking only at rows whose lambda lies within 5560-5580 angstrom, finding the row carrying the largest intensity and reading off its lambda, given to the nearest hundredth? 5578.76 angstrom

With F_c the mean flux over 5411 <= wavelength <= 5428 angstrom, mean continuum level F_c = 21.7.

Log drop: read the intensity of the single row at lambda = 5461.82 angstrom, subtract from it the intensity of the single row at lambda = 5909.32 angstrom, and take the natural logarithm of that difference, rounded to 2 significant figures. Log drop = 1.4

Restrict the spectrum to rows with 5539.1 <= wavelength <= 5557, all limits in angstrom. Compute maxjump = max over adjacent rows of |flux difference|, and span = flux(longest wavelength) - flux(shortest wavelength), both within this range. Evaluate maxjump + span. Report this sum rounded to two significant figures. 0.20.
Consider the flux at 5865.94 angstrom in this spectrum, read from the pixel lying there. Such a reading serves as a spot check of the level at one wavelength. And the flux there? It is 11.8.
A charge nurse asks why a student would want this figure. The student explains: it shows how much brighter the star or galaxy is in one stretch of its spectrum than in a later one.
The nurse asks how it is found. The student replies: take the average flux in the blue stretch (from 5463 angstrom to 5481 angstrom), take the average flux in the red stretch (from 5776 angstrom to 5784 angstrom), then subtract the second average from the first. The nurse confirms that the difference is 1.61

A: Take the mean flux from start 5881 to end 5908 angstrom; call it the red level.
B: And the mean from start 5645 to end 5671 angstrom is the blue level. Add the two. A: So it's 25.9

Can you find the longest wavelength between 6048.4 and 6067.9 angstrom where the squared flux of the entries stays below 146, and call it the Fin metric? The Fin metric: 6066.49 angstrom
